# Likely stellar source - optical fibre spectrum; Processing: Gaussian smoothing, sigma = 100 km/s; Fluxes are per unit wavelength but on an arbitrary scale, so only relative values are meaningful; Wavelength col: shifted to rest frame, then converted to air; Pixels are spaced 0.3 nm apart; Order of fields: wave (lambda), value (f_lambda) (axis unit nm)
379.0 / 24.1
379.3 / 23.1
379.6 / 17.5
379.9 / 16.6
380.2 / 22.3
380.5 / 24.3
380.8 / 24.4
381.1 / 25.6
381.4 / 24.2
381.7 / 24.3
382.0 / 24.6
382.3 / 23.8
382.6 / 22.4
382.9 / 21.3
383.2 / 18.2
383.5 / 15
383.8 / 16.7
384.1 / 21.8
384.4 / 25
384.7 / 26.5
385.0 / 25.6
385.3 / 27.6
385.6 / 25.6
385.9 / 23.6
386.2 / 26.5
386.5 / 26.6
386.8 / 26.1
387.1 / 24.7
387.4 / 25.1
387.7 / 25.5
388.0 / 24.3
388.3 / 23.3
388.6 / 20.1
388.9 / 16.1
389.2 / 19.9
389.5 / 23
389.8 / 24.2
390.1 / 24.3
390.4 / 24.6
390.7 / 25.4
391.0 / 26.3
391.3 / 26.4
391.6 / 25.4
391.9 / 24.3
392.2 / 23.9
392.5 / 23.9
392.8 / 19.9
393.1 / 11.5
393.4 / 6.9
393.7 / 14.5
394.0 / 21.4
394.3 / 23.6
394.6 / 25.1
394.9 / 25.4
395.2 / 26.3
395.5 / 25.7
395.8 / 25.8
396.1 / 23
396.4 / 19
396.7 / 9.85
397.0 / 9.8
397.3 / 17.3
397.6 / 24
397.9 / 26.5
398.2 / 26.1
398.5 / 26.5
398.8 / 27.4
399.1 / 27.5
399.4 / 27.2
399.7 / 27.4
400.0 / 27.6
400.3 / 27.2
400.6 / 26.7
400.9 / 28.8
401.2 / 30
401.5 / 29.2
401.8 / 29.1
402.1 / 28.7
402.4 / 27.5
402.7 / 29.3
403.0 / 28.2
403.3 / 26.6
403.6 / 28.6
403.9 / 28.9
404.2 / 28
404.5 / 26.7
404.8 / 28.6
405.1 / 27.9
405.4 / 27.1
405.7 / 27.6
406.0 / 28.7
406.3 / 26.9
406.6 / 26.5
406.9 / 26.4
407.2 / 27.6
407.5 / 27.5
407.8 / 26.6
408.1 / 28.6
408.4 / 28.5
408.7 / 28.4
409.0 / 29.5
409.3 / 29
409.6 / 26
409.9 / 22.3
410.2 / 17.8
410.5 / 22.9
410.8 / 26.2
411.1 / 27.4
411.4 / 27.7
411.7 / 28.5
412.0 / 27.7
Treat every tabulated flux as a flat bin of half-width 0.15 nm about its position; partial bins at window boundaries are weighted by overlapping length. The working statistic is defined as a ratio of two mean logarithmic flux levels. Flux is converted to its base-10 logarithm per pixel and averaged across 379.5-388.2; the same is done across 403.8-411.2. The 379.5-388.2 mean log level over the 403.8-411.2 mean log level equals 0.955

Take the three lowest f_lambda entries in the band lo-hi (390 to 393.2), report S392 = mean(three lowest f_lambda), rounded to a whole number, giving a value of 18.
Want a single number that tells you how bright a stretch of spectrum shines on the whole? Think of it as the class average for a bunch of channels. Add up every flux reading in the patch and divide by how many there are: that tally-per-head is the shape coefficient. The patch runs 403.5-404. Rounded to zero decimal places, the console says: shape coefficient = 29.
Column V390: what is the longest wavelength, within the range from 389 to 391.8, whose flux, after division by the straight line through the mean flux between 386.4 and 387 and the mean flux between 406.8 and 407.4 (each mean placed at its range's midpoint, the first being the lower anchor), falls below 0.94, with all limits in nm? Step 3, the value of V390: 390.4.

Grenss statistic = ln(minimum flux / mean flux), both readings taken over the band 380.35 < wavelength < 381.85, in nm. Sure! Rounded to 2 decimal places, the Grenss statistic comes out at -0.01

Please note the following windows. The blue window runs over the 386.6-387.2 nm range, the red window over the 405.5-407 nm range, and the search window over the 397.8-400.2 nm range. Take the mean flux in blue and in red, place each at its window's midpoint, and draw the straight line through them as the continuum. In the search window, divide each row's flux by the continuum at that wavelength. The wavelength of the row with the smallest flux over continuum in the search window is 398.2 nm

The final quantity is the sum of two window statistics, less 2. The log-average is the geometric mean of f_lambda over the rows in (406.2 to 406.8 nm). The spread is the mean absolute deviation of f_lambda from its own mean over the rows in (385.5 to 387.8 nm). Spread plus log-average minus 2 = 25.4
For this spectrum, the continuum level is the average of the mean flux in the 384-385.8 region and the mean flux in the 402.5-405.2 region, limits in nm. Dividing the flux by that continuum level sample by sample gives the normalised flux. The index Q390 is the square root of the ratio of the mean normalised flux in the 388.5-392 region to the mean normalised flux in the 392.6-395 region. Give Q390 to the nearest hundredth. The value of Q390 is 1.12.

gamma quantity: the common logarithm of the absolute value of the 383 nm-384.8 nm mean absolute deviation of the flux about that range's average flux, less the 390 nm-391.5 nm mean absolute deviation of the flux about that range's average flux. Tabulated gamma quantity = 0.50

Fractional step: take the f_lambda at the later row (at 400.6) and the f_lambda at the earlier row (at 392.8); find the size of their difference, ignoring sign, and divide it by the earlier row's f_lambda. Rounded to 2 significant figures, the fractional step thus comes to 0.34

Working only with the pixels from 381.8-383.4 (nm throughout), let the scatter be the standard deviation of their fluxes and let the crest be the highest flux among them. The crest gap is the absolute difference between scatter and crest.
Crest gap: 22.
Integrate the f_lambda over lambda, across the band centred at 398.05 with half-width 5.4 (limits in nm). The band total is 257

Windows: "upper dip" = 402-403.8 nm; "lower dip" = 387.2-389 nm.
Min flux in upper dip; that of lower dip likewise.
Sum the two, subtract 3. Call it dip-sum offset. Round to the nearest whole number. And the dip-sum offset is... 40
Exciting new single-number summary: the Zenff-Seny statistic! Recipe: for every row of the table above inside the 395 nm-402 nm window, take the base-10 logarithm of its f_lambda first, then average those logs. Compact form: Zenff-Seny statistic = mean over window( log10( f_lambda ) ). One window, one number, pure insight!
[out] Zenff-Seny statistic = 1.38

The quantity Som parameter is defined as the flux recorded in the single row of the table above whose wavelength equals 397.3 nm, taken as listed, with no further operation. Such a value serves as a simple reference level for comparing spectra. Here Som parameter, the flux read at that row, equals 17.3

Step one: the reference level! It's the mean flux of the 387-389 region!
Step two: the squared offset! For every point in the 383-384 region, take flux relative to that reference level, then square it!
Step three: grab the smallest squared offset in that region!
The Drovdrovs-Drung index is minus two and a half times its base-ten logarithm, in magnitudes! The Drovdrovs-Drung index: -3.3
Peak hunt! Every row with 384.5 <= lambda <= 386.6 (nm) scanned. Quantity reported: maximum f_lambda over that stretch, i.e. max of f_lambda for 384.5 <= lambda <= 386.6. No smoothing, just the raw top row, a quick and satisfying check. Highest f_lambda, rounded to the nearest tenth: 27.6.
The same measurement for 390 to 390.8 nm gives 25.4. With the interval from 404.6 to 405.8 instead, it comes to 28.6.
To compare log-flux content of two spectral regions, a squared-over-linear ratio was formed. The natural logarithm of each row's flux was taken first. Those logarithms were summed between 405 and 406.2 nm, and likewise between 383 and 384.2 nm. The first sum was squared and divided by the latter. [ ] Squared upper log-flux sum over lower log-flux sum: 15.4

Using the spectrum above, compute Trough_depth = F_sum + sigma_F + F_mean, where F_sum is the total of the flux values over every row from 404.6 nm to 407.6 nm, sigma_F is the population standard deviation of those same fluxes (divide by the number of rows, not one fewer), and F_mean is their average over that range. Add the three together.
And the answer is 303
